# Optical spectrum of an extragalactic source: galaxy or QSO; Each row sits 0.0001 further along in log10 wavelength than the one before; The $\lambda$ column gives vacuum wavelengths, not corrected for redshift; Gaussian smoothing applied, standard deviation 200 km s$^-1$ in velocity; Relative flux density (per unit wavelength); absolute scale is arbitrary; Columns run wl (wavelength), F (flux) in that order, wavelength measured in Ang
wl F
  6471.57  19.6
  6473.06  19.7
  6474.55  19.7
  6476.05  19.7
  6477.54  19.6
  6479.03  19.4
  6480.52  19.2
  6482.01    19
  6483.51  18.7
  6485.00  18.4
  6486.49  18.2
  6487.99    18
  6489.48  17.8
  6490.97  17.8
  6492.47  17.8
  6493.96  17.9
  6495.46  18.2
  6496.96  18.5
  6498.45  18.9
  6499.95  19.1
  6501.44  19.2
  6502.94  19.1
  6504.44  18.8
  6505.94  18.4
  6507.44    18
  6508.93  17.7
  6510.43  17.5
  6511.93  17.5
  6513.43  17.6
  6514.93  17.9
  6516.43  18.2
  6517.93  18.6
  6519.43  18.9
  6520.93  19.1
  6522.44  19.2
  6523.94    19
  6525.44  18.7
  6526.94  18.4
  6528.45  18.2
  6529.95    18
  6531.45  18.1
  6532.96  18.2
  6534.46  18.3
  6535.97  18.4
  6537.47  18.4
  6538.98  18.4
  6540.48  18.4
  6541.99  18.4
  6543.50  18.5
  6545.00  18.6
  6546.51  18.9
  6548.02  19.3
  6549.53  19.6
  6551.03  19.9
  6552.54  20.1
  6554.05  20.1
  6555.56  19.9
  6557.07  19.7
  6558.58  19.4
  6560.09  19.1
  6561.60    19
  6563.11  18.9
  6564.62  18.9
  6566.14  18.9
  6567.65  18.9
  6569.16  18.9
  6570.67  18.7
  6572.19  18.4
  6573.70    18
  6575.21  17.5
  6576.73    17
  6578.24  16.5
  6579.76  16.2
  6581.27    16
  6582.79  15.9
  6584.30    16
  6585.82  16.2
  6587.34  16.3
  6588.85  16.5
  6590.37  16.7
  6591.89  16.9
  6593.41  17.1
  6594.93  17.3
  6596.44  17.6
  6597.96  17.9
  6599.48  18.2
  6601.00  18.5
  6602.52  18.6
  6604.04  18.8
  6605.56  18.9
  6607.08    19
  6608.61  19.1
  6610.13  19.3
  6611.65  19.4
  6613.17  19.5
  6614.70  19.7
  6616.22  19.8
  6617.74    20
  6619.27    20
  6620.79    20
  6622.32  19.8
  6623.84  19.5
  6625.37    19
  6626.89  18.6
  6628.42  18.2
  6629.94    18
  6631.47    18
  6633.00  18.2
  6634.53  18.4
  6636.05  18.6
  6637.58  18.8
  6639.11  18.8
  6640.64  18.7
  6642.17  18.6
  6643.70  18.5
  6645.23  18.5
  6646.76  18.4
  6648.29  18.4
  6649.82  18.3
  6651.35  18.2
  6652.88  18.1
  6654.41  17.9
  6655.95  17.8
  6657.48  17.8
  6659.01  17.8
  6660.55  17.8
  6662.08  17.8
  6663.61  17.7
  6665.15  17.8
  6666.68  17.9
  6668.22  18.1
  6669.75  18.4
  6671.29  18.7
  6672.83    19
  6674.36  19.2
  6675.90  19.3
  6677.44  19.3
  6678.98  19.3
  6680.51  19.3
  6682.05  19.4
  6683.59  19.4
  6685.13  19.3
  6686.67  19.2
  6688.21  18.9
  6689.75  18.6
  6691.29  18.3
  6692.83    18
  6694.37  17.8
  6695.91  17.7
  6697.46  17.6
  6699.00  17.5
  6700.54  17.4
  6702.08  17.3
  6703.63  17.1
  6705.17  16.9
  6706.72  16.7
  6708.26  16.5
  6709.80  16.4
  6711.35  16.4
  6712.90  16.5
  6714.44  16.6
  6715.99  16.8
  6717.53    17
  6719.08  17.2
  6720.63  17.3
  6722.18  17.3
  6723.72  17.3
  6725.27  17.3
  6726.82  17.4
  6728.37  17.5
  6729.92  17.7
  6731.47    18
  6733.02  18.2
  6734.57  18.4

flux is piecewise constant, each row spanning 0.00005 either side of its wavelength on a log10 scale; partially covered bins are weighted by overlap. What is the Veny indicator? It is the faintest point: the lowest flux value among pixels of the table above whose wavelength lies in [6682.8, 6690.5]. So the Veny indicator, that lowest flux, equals 18.6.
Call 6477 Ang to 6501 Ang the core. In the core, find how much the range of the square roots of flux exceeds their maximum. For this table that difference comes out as -4.22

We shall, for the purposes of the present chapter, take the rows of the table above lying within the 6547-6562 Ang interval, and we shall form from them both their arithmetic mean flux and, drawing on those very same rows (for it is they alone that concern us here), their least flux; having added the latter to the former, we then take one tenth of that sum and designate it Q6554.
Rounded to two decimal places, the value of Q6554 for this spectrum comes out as 3.86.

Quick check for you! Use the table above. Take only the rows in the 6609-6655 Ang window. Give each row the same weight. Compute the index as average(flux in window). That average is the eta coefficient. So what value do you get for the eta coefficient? 18.8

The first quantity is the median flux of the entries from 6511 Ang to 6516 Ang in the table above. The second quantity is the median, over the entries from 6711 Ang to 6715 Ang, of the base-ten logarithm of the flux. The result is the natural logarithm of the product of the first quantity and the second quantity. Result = 3.06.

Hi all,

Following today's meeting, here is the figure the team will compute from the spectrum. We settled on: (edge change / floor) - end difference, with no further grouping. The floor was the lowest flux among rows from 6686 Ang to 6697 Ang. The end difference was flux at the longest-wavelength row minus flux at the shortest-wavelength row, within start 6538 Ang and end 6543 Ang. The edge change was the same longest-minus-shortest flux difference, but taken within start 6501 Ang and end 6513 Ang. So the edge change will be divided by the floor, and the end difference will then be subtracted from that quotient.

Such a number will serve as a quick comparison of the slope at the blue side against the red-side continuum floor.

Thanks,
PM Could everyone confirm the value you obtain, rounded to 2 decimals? -0.10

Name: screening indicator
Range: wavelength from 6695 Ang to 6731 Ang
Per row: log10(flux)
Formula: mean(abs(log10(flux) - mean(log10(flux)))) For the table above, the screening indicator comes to 0.009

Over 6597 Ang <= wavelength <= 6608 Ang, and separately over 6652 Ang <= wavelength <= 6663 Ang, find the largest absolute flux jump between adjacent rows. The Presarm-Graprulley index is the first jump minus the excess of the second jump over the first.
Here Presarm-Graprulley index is 0.4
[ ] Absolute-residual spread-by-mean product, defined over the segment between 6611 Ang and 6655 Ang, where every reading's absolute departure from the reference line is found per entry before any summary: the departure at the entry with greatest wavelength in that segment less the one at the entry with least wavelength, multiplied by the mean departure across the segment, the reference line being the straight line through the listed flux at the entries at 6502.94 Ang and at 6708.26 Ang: -1.3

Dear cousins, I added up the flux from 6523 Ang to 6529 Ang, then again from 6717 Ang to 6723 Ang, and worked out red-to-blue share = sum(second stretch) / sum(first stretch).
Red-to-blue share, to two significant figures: 0.93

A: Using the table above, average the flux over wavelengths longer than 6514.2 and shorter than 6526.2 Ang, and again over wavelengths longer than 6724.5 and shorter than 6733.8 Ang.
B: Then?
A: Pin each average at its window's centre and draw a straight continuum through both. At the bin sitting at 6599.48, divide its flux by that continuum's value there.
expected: 0.99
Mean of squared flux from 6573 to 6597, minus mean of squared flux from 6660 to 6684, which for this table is -68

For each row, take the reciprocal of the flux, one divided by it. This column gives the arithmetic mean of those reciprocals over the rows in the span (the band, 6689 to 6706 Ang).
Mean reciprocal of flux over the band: 0.0567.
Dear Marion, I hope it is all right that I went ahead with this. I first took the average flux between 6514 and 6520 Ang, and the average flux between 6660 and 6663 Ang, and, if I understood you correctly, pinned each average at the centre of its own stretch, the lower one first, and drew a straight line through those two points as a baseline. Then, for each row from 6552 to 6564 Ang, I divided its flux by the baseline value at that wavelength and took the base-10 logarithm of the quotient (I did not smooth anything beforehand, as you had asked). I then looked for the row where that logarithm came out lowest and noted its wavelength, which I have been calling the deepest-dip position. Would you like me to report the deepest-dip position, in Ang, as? 6563.11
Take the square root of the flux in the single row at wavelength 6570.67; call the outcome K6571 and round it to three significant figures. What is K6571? 4.32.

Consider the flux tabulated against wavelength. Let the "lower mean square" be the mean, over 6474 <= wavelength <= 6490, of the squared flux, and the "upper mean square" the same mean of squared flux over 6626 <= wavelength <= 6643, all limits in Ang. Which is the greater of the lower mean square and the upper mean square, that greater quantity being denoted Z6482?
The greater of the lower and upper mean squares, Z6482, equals 357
